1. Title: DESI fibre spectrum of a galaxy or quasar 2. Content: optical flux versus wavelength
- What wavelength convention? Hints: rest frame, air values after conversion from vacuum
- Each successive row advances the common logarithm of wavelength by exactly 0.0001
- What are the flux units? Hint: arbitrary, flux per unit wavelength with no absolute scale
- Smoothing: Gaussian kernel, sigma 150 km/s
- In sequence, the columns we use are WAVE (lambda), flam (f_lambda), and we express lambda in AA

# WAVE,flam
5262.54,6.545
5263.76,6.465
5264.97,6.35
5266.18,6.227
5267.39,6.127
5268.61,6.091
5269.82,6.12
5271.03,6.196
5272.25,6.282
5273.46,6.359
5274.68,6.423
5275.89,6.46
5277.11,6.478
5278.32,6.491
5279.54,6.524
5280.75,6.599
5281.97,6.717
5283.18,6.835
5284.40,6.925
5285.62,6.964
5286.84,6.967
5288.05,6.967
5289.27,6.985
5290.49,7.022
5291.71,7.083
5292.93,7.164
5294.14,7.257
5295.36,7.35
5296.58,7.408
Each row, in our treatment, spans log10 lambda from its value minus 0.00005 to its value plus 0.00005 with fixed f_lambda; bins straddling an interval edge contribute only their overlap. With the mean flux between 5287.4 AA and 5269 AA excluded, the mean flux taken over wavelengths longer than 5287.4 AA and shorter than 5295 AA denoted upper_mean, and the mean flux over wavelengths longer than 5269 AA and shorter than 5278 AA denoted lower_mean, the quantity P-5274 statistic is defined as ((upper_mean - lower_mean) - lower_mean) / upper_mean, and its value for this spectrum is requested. -0.79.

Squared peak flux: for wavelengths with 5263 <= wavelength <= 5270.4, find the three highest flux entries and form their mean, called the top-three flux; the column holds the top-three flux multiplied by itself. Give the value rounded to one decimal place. 40.3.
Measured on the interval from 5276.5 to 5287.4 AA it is 48.3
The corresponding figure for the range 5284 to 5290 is 48.6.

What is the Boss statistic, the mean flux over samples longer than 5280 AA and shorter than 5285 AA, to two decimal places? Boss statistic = 6.77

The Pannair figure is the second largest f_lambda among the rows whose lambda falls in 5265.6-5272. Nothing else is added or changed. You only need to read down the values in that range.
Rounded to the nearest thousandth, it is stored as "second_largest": 6.196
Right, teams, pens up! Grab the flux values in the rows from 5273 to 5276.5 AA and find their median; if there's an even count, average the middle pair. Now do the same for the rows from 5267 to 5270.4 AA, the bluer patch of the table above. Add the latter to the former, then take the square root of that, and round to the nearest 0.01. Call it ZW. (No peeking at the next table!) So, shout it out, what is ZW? 3.54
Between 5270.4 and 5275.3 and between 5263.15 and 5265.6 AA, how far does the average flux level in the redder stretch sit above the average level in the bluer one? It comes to -0.09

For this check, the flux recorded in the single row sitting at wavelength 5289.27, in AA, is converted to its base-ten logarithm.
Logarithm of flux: 0.844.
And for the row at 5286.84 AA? 0.843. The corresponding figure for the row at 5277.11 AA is 0.811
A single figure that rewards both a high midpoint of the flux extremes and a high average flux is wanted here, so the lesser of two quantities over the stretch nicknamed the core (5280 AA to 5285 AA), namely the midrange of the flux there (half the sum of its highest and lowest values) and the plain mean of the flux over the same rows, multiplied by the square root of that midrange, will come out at 17.6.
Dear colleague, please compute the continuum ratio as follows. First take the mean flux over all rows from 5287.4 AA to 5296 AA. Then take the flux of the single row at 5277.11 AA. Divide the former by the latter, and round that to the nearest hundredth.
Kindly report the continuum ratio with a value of 1.10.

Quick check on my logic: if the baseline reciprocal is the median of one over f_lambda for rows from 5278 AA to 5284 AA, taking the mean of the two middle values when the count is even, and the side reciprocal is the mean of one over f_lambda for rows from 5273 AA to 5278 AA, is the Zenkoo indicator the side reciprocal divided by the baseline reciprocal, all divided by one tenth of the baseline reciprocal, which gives 67.7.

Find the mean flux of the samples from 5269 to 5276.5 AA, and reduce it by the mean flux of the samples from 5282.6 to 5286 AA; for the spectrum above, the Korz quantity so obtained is -0.6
